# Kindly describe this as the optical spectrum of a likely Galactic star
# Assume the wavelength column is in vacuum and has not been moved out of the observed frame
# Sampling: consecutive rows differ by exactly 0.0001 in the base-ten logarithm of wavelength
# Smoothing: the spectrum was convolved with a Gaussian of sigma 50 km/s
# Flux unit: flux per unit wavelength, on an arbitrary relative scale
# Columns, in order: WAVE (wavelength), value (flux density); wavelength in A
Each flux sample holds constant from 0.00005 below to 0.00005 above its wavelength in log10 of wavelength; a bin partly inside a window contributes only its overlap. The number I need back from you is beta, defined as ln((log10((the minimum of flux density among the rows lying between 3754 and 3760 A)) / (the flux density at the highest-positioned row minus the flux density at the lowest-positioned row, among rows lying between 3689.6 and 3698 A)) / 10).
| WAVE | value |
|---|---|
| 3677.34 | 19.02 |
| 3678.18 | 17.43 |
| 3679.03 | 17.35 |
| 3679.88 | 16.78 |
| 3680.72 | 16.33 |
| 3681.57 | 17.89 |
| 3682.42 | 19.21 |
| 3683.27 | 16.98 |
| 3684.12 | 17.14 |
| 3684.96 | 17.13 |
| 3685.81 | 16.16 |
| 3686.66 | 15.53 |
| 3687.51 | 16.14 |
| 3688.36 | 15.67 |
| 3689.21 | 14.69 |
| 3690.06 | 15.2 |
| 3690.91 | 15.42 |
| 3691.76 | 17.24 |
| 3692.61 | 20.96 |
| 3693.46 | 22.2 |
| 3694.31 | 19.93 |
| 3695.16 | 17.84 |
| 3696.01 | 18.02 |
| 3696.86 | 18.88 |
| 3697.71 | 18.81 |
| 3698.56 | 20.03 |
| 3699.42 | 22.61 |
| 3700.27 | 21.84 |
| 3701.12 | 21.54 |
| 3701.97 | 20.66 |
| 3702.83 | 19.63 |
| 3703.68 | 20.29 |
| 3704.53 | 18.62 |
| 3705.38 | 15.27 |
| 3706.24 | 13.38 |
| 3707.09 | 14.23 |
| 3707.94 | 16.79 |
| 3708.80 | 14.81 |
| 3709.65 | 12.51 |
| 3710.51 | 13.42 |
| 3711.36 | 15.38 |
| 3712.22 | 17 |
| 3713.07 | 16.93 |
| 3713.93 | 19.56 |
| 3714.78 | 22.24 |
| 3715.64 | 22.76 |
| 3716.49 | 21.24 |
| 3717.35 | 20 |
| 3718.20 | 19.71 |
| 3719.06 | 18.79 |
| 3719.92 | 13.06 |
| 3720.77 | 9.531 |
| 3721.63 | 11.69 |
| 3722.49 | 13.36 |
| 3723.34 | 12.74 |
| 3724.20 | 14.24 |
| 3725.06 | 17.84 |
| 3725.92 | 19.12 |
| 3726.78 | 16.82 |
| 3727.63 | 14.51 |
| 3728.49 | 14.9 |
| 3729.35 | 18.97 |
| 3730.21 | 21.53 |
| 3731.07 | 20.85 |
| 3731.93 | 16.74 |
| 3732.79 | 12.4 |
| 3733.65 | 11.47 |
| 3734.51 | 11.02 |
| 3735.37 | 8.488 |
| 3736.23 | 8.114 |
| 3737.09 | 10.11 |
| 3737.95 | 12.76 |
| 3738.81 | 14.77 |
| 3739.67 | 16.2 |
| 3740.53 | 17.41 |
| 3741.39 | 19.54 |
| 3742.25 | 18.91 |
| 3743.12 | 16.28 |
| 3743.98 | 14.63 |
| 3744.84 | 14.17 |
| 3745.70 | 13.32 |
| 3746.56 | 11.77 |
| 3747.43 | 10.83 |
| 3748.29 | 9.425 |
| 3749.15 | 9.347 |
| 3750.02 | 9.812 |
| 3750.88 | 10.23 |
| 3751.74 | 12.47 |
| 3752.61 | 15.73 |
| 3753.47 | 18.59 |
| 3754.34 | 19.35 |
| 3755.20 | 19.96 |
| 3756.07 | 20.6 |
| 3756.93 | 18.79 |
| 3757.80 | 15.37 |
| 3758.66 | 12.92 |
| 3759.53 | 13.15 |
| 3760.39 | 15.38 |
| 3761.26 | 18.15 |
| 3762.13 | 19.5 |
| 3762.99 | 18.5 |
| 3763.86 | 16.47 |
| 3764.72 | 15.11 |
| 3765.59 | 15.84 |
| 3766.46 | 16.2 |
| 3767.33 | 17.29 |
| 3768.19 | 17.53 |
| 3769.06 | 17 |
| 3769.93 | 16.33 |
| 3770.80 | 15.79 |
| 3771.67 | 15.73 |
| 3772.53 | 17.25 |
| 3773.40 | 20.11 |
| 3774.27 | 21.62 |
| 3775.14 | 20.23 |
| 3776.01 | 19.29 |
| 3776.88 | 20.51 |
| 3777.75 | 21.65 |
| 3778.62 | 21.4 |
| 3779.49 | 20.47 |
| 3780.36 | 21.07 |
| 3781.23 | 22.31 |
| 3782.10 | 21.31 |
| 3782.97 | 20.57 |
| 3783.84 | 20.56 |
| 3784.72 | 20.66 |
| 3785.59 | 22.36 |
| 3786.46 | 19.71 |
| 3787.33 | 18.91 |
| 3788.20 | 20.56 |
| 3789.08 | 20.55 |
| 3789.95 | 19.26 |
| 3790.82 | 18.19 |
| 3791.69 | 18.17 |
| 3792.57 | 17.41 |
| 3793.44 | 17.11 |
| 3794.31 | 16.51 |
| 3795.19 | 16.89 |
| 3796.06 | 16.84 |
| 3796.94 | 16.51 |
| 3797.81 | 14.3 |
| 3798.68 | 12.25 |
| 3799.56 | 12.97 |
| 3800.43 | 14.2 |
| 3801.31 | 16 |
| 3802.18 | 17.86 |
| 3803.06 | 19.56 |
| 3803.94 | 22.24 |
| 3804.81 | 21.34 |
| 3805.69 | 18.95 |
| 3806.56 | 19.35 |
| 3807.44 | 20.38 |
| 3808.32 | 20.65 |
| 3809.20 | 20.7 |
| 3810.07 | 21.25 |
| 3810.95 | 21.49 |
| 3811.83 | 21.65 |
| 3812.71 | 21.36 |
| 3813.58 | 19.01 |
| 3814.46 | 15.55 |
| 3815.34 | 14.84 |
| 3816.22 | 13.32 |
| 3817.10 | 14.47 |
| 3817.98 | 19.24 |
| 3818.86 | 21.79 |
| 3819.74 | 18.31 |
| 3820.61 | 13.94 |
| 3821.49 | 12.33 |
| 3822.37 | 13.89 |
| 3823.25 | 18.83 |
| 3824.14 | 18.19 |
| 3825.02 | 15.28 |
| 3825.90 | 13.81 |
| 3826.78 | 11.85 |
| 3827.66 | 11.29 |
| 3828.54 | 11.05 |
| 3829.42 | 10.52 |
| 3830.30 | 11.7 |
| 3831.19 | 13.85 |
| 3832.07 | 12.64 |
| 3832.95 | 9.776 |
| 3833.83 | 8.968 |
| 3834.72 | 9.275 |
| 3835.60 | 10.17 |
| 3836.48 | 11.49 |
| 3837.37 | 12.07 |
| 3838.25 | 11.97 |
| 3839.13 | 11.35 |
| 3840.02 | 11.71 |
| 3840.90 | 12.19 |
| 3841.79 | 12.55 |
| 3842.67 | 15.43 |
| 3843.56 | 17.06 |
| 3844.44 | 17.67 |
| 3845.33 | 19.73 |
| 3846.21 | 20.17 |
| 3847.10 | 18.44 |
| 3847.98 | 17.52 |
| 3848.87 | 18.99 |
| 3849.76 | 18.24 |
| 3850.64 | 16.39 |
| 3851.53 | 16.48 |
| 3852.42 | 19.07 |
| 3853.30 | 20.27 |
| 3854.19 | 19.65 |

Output -3.5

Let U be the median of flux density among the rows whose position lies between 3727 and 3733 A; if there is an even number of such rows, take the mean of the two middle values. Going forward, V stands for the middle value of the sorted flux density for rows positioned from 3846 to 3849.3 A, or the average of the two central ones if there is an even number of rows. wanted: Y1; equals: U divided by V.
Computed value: 0.89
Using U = 17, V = 18.7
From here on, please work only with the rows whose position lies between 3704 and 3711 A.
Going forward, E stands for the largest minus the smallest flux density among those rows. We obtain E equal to 6.1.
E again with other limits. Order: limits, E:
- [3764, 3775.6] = 6.5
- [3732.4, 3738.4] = 4.6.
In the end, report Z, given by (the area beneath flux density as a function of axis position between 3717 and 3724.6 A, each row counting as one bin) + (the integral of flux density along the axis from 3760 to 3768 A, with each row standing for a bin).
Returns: 248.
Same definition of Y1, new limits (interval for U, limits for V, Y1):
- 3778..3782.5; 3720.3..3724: 1.74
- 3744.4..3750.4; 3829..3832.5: 0.89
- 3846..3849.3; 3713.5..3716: 0.84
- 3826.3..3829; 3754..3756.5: 0.57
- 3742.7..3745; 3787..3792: 0.77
